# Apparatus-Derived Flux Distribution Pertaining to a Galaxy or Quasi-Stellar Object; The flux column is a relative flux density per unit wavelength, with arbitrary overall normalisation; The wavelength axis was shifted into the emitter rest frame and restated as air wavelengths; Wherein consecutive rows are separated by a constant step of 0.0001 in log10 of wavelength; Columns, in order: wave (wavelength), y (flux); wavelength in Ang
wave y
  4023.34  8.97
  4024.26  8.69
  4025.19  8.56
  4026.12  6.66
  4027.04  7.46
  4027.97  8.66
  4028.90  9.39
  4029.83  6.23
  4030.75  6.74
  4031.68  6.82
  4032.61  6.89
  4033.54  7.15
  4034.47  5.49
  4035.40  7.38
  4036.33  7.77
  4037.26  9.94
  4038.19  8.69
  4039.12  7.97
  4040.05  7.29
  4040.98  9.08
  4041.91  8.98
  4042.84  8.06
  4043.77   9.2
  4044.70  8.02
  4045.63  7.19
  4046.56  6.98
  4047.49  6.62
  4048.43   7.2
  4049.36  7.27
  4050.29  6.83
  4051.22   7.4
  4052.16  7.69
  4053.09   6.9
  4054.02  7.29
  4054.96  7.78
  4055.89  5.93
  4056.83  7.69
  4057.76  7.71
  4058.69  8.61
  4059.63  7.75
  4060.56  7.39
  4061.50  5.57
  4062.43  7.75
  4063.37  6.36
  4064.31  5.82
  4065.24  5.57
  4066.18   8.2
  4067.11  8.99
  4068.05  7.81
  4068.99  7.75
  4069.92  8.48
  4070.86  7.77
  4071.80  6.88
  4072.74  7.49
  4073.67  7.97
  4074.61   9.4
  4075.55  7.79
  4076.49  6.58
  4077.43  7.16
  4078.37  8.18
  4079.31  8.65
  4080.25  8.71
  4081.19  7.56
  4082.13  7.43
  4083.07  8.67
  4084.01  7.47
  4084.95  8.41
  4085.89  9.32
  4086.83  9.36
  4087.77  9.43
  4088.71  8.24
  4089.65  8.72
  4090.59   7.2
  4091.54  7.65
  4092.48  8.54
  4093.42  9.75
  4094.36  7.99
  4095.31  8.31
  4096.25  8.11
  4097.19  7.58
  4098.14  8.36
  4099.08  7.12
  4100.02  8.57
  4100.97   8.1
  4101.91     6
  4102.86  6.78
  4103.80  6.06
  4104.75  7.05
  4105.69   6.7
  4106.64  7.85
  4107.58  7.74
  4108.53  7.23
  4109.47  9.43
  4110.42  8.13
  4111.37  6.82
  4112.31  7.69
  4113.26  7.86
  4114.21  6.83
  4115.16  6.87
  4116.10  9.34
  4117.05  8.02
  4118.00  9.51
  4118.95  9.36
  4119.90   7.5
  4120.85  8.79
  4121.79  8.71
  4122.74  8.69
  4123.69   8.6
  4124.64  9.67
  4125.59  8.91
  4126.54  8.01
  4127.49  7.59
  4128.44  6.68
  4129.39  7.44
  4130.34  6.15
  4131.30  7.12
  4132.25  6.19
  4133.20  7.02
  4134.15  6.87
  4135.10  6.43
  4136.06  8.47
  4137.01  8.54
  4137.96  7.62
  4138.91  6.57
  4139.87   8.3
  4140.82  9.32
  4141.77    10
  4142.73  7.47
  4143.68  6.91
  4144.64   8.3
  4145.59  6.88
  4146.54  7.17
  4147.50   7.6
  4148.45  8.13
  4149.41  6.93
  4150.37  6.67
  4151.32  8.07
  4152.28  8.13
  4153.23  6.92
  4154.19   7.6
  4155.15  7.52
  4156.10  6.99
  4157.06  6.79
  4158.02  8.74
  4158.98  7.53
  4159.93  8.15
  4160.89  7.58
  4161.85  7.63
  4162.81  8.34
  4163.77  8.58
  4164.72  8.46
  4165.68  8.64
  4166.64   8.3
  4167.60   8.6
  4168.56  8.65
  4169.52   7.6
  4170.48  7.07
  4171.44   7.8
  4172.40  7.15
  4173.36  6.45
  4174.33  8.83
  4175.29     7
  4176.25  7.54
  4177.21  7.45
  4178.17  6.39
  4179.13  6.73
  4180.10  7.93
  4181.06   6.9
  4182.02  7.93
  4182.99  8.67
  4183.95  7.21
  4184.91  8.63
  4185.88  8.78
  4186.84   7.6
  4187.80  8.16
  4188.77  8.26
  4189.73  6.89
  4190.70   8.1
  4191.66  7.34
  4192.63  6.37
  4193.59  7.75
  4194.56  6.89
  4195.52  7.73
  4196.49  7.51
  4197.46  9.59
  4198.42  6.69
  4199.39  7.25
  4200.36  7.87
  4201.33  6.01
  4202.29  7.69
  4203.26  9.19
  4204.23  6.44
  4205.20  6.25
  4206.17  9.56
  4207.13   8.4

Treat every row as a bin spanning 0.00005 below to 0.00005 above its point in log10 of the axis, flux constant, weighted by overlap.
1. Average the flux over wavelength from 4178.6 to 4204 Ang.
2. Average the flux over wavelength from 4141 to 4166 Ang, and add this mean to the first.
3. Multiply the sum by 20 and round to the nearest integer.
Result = 309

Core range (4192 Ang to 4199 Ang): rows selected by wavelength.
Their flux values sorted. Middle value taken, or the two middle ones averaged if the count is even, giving 7.5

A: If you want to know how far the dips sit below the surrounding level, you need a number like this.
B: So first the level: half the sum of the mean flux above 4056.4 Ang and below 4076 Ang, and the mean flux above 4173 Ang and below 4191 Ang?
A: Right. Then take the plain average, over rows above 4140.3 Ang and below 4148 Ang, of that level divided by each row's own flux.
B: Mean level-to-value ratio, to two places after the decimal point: 0.97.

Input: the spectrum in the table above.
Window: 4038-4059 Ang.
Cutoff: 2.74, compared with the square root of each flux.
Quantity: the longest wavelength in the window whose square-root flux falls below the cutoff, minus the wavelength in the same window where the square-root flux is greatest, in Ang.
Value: 12.1 Ang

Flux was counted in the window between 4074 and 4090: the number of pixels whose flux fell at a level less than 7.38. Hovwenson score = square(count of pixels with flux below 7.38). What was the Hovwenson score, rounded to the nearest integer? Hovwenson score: 4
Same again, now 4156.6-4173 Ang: 9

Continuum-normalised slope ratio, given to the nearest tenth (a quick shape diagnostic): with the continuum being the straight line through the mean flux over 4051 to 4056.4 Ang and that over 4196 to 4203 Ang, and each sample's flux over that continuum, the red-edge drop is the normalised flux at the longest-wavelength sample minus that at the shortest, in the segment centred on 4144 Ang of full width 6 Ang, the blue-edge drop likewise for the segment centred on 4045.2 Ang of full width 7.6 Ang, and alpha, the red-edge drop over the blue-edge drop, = 1.5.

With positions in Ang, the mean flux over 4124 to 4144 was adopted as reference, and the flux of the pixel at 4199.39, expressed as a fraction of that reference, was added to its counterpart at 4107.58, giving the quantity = 1.95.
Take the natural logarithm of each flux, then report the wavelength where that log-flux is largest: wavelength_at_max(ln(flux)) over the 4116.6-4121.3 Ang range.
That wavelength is 4118.00 Ang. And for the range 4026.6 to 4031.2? 4028.90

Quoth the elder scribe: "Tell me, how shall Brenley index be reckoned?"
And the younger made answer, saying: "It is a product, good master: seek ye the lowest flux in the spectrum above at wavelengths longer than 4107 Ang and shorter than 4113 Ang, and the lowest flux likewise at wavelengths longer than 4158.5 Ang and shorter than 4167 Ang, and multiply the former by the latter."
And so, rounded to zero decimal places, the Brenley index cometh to 51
